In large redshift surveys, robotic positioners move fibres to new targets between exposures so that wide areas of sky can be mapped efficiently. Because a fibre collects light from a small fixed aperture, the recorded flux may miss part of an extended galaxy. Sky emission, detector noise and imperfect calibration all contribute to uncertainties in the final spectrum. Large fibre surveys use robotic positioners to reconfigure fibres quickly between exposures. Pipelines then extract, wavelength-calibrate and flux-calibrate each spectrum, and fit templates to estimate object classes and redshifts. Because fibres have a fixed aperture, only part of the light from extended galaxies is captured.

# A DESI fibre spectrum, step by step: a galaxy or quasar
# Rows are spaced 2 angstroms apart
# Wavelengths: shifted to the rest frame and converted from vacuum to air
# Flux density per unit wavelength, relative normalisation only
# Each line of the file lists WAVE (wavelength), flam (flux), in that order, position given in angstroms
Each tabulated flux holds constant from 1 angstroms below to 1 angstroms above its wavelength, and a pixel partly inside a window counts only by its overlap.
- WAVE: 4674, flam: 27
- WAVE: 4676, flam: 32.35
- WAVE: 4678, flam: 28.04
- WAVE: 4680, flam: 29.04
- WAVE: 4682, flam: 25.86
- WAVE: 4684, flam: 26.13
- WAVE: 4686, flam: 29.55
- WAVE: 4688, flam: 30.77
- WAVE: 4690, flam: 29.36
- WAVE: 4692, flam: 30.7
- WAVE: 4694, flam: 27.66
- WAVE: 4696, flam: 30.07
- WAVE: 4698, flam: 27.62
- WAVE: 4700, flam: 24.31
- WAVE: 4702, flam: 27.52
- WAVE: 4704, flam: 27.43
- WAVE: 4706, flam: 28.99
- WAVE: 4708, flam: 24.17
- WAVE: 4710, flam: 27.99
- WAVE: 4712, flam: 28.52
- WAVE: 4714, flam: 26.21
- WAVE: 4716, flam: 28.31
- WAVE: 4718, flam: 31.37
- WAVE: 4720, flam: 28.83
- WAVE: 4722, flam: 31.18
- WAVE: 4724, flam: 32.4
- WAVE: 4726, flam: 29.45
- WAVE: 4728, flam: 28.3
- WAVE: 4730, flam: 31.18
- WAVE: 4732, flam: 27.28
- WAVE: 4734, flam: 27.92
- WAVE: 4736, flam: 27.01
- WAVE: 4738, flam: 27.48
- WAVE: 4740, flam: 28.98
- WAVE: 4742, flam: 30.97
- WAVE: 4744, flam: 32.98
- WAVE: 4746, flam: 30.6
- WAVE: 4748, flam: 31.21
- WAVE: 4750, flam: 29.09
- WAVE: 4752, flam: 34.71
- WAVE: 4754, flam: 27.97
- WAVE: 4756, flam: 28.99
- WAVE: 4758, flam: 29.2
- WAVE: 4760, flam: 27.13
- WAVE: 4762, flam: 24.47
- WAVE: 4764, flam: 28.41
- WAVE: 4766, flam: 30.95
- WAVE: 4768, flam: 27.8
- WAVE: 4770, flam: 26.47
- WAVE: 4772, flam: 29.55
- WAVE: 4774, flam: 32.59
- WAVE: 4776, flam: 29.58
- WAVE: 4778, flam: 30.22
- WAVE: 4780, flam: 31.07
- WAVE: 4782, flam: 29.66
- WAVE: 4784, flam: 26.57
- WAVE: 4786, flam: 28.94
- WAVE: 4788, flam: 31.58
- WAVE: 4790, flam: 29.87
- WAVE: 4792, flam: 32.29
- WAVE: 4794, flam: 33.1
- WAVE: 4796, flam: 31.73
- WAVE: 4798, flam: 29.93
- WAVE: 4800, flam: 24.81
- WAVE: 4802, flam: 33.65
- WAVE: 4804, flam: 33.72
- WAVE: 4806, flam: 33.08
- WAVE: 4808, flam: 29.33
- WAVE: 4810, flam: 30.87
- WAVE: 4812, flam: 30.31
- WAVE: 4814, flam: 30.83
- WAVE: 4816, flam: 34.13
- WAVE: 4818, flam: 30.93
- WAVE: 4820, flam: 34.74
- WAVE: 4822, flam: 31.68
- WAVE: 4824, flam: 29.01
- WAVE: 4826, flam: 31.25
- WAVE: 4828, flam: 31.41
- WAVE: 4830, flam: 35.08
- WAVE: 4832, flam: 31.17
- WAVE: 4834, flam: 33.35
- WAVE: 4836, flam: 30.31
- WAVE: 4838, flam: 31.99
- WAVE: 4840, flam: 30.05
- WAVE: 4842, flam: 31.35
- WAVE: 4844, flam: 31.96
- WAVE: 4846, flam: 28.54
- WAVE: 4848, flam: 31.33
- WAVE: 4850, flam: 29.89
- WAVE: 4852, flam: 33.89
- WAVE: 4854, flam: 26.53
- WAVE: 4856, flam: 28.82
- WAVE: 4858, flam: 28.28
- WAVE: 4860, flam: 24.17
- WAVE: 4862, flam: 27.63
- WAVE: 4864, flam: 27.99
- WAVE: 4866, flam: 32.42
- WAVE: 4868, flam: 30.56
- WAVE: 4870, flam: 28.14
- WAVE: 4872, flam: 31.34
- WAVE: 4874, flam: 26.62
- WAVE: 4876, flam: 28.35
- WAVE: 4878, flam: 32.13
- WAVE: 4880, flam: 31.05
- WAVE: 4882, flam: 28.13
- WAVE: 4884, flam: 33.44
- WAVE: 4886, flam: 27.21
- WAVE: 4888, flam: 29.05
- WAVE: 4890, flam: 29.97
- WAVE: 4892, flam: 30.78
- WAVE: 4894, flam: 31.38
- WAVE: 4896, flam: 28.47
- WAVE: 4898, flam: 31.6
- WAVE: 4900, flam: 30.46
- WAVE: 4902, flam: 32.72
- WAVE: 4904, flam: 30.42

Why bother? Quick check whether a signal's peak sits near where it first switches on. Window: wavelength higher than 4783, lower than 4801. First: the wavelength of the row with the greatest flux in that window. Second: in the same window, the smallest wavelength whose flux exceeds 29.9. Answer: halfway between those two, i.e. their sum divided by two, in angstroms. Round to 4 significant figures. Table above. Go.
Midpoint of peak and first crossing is 4791 angstroms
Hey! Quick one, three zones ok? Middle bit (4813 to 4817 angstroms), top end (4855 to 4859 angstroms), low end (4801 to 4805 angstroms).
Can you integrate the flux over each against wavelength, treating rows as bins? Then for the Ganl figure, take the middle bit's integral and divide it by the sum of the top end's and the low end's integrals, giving 0.522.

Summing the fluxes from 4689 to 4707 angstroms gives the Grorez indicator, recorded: 254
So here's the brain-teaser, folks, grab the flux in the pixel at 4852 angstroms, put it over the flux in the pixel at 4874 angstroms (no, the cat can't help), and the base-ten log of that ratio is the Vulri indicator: 0.10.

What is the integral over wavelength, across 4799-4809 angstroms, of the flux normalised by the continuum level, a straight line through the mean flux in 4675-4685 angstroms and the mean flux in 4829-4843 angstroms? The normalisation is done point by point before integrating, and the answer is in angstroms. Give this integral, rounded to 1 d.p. 9.9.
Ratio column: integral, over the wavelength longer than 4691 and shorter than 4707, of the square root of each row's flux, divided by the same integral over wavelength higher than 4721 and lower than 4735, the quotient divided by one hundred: 0.011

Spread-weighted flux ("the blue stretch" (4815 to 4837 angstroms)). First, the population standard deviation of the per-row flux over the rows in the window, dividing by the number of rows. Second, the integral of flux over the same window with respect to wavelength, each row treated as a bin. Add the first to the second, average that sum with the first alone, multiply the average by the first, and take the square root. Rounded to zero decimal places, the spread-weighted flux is 26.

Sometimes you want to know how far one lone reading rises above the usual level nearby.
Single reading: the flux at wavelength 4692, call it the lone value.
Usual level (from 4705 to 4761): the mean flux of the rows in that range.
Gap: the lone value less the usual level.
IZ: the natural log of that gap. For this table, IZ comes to 0.39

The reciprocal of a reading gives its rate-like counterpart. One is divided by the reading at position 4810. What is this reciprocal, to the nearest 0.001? 0.032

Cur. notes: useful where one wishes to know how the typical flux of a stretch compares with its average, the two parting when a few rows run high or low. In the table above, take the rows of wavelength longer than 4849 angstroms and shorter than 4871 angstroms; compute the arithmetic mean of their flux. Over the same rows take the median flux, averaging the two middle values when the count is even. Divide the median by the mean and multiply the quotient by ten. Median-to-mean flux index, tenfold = 9.8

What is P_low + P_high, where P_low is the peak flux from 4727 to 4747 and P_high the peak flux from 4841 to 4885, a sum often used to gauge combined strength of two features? 66.9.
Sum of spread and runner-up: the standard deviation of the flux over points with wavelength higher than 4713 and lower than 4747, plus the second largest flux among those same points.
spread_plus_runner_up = 34.4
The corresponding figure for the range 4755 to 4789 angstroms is 33.6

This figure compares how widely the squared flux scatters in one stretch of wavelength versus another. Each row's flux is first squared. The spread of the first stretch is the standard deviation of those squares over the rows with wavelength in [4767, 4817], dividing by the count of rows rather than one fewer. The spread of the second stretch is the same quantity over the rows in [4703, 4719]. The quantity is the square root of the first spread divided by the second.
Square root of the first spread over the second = 1.13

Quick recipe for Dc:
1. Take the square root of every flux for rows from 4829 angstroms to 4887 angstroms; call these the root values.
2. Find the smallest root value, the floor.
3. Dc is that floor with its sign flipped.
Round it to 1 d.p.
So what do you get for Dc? -4.9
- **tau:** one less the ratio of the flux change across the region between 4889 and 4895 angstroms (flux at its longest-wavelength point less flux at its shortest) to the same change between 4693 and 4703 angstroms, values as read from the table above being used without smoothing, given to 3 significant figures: 11.1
